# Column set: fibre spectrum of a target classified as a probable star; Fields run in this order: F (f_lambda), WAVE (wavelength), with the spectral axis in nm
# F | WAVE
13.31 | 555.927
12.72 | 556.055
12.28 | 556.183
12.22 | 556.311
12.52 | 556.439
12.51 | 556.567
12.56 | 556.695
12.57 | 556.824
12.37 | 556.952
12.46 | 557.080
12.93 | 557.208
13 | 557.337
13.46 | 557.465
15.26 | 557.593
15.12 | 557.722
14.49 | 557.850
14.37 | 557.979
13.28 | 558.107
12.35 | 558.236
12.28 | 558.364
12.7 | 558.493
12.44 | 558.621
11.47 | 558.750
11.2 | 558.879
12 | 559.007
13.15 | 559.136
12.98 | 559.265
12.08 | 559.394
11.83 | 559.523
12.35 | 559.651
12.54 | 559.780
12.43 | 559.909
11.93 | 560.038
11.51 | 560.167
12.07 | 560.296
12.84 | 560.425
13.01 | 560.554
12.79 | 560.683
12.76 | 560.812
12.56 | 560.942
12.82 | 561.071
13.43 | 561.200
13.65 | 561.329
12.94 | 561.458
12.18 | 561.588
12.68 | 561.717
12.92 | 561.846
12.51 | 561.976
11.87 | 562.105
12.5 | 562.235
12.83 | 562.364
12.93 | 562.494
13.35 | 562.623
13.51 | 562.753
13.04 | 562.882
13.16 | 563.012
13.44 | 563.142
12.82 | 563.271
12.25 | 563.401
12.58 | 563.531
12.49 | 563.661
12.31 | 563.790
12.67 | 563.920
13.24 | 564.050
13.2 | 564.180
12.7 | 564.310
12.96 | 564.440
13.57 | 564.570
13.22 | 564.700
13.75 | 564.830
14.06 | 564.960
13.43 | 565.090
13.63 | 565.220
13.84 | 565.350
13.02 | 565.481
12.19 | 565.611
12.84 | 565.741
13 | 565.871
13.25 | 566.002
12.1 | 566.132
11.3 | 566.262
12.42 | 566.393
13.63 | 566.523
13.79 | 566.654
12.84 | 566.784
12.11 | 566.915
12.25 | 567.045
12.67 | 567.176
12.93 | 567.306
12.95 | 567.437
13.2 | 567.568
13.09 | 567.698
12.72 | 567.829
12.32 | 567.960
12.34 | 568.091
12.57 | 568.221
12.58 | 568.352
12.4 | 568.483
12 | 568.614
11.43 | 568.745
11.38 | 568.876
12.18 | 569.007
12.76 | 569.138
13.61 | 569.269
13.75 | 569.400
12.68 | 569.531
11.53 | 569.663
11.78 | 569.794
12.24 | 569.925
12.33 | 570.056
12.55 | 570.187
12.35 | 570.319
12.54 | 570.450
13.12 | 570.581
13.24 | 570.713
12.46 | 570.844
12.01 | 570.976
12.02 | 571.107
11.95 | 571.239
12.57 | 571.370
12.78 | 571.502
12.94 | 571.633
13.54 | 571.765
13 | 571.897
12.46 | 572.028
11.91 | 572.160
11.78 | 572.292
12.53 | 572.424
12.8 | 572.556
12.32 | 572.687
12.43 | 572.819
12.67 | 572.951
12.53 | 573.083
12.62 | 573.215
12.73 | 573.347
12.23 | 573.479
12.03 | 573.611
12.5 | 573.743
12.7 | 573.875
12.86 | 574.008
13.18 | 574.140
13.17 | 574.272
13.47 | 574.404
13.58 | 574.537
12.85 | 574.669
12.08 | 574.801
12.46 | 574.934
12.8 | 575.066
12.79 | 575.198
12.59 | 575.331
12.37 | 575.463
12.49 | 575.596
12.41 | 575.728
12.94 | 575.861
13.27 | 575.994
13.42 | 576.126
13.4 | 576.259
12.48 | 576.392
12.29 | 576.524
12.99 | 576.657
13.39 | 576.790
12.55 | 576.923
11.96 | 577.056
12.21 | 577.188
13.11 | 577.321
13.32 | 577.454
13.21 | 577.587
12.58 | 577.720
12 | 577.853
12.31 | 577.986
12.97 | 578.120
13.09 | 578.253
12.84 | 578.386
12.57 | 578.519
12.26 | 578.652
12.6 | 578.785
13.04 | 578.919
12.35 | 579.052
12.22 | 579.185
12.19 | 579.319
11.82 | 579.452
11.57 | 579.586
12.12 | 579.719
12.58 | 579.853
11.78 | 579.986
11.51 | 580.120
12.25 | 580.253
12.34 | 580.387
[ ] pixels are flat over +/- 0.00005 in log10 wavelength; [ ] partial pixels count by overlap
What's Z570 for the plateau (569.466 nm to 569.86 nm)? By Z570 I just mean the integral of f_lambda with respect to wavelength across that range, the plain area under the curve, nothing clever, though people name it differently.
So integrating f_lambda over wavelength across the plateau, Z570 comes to 4.7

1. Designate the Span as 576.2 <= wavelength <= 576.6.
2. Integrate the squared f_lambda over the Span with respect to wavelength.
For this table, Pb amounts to 65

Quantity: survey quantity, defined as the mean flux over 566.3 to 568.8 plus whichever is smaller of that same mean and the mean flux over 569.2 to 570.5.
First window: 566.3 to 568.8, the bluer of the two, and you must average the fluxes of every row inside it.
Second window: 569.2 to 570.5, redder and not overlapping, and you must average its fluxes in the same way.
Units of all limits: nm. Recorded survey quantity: 25.2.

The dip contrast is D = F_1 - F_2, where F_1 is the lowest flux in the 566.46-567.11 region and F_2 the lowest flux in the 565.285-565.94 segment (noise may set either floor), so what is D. -0.08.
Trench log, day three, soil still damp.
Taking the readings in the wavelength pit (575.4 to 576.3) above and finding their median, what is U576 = 12.94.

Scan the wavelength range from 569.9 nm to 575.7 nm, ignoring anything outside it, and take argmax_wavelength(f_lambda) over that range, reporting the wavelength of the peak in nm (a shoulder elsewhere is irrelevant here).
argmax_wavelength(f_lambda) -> 574.537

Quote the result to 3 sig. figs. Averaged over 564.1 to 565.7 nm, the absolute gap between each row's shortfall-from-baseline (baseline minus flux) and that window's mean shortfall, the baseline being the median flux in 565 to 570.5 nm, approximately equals 0.416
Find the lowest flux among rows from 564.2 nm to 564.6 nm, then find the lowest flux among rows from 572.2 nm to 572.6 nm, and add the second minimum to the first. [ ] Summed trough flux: 24.5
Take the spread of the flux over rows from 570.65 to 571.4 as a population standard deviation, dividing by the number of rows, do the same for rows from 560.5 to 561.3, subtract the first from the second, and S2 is -0.18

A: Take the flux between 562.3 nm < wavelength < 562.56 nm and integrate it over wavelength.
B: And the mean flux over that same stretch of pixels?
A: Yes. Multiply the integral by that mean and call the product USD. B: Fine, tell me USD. 43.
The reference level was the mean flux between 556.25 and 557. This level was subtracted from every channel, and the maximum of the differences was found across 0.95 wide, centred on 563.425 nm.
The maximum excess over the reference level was 1.0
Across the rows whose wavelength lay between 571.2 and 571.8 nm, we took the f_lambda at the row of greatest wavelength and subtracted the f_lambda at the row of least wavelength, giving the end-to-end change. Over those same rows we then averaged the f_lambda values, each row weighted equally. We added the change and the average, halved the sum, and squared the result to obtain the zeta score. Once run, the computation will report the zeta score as 51.5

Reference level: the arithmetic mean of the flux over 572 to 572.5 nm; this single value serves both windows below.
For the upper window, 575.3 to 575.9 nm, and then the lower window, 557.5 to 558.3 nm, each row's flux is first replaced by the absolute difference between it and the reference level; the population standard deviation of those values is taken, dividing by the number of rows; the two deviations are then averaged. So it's 0.616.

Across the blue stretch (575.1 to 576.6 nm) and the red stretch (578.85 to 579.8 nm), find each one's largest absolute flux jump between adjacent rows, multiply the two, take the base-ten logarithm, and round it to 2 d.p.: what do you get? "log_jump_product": -0.20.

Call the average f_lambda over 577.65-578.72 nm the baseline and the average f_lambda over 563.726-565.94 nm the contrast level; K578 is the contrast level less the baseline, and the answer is 0.6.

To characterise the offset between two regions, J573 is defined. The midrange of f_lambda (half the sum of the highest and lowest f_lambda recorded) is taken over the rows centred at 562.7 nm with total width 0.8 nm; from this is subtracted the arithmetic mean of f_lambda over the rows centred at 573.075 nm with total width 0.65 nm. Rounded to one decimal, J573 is 0.6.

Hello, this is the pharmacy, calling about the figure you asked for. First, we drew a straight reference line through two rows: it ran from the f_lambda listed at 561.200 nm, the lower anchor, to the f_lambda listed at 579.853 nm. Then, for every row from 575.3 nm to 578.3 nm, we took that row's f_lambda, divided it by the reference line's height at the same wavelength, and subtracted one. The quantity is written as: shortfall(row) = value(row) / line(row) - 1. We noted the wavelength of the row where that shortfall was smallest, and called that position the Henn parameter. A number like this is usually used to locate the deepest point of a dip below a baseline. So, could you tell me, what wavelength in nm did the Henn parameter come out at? 577.056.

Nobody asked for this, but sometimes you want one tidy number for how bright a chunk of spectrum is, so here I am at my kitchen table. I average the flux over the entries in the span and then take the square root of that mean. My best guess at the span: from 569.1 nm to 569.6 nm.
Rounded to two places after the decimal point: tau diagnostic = 3.63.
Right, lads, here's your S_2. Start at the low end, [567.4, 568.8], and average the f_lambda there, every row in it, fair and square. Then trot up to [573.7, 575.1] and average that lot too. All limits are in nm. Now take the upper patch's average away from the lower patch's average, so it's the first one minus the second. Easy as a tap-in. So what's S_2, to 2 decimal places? -0.37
